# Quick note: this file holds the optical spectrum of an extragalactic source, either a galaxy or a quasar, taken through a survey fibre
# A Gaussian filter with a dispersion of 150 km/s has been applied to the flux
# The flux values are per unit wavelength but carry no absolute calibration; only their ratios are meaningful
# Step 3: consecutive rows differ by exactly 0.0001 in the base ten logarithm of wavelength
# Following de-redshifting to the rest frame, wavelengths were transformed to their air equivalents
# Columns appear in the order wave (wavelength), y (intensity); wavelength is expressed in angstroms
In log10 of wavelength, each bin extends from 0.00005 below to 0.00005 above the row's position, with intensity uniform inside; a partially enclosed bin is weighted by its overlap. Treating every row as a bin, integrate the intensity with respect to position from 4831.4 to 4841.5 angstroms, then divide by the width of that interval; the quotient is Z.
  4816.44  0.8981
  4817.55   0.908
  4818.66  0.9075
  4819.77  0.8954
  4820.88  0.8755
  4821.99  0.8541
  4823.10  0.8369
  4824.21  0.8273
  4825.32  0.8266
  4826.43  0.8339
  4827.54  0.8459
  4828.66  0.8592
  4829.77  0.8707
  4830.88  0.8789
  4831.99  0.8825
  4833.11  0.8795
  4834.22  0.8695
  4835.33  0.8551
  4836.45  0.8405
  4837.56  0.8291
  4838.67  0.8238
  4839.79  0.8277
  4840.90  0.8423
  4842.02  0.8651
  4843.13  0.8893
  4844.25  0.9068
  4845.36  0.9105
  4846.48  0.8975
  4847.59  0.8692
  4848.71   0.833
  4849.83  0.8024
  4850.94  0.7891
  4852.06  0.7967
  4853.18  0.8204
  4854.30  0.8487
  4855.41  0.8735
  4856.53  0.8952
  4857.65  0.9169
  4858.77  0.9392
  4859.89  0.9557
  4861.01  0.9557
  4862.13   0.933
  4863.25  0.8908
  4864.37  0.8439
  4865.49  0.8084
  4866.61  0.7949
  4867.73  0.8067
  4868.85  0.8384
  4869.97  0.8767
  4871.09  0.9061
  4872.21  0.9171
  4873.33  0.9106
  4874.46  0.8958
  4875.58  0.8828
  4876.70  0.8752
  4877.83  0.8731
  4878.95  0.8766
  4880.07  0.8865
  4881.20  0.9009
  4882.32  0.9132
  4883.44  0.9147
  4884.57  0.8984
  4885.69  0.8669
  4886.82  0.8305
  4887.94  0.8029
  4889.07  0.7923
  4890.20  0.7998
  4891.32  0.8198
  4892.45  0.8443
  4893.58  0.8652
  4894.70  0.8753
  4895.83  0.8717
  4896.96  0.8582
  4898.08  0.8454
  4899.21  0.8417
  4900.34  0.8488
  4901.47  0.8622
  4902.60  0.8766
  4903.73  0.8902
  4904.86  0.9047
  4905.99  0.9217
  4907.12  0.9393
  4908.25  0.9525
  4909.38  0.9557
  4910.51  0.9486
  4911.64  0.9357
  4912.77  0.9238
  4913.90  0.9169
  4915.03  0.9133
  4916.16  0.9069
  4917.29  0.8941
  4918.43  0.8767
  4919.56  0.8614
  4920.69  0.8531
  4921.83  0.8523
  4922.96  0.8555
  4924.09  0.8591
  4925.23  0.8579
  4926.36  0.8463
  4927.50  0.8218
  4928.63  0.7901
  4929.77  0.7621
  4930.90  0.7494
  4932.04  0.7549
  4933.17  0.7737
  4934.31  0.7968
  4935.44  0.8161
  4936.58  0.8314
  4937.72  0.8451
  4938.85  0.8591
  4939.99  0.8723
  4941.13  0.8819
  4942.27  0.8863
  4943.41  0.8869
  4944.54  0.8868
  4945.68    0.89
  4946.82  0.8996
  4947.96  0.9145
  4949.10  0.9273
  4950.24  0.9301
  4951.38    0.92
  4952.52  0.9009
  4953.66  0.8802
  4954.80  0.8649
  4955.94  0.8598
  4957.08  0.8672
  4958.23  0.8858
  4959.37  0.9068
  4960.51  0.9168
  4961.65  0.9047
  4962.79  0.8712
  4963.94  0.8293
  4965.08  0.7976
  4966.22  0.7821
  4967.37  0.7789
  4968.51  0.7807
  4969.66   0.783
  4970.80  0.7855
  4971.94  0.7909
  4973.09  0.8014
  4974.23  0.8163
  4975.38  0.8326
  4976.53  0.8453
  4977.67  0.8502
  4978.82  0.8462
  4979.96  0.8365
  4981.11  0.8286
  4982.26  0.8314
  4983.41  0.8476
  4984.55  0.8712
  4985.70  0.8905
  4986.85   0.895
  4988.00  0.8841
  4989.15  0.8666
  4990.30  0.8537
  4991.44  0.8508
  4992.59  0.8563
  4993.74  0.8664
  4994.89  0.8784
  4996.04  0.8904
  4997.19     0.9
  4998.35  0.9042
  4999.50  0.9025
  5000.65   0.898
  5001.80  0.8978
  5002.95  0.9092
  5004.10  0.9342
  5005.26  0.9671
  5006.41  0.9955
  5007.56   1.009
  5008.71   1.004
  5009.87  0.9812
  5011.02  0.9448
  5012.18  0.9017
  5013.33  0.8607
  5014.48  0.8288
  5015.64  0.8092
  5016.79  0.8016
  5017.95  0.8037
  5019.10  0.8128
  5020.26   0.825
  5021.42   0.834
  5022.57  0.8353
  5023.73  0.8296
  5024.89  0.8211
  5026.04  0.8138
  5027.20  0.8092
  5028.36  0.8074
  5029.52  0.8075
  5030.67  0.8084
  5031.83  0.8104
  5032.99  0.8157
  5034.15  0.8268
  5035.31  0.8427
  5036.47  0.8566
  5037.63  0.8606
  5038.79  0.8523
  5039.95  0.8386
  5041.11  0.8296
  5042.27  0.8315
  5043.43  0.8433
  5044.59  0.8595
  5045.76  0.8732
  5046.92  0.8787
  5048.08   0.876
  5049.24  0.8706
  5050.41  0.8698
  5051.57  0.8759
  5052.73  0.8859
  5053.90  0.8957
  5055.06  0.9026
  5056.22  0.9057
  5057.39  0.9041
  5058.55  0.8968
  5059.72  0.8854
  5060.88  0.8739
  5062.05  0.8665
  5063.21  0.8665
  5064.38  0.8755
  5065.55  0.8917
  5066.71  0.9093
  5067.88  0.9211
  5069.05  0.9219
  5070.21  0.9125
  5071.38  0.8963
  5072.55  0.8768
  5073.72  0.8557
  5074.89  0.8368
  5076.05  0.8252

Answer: 0.850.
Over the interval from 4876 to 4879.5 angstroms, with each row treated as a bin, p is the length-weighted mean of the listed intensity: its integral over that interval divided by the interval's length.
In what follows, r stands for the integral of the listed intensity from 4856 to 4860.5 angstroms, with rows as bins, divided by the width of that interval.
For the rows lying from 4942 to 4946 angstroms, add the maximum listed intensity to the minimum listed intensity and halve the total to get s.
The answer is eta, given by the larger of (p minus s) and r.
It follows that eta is 0.93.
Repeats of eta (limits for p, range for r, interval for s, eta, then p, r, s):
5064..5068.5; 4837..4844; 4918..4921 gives 0.85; 0.900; 0.85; 0.86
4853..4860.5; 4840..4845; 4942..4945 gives 0.87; 0.897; 0.87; 0.89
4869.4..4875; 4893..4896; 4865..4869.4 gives 0.87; 0.901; 0.87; 0.82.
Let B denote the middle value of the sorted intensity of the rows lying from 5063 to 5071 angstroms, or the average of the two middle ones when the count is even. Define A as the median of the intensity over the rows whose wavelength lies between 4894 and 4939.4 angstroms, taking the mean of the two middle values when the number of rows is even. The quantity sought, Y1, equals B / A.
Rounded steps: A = 0.859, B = 0.909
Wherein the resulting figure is 1.06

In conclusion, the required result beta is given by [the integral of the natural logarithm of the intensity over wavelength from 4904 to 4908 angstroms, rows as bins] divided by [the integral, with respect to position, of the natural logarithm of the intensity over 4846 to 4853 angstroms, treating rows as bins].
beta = 0.2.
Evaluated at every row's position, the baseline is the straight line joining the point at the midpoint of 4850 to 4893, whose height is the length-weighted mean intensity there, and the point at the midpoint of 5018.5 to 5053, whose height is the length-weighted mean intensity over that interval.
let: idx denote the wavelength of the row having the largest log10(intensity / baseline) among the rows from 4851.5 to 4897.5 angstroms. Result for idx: 4861.01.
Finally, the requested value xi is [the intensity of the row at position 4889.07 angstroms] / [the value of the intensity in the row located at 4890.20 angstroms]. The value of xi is 0.99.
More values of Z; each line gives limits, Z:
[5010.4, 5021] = 0.844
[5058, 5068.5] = 0.887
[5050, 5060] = 0.892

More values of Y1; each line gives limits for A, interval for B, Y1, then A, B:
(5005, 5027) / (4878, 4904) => 1.04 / 0.834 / 0.865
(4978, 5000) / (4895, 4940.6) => 0.99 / 0.867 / 0.859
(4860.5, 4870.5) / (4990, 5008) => 1.07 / 0.844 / 0.899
